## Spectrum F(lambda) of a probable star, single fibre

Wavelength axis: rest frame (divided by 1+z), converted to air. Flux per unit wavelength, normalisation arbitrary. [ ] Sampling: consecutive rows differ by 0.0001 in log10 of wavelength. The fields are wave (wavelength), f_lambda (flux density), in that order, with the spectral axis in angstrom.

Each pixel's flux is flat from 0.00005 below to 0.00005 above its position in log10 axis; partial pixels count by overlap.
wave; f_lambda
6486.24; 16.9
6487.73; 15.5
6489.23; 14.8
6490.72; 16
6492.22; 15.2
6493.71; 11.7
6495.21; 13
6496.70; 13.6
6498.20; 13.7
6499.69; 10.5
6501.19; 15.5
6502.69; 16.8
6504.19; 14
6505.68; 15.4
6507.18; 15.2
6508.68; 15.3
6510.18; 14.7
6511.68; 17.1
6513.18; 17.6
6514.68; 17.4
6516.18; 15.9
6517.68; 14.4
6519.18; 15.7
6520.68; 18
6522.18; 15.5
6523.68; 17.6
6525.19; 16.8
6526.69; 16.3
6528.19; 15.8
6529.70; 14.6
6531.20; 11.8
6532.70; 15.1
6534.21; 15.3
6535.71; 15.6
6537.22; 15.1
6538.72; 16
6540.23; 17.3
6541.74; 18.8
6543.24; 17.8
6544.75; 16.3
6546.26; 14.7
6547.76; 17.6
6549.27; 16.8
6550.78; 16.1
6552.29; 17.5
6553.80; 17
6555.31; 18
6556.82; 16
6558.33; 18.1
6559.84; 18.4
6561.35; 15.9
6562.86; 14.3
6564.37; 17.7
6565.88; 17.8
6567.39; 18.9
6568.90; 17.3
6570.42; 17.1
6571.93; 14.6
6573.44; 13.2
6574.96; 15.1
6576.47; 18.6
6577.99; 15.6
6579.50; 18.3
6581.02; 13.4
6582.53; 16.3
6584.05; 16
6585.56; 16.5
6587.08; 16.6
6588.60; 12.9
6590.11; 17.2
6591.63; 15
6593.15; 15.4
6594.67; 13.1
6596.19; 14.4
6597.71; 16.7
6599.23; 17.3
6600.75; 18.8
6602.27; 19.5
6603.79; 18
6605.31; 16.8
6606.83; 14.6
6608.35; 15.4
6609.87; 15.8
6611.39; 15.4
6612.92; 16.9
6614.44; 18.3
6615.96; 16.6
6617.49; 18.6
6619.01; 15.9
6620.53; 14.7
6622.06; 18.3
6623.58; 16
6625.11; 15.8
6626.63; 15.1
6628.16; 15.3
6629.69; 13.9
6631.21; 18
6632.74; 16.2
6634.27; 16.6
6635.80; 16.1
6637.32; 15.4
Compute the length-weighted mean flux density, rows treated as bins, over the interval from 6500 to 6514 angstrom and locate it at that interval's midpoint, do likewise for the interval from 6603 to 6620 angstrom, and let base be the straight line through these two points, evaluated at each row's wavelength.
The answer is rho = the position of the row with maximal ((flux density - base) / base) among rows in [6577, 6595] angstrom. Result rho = 6579.50 angstrom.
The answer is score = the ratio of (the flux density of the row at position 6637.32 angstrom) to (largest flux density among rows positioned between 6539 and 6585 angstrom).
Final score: 0.81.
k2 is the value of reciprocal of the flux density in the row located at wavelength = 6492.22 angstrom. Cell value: 0.066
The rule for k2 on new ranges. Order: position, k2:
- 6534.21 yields 0.065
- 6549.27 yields 0.060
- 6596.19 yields 0.069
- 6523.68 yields 0.057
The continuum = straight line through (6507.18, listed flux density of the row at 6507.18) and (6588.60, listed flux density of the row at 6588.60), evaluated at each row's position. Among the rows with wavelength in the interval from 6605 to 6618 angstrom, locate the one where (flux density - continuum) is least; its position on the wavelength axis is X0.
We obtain 6606.83 angstrom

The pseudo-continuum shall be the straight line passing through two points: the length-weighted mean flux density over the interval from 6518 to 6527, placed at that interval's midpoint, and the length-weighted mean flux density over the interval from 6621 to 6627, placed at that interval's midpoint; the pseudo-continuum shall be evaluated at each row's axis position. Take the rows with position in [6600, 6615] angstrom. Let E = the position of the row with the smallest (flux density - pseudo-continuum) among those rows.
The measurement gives 6606.83 angstrom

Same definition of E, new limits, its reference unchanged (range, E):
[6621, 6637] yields 6629.69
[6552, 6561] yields 6556.82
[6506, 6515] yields 6510.18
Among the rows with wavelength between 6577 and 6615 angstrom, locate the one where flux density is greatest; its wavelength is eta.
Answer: 6602.27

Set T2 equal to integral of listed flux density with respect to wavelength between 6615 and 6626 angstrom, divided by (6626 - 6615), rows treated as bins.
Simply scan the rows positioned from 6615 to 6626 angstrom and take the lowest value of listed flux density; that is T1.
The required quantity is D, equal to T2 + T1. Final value 31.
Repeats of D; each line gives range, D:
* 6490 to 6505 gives 25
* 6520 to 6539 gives 27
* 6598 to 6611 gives 32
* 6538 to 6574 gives 30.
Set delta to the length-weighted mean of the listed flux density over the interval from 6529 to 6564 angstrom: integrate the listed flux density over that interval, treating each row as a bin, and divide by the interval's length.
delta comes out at 16.3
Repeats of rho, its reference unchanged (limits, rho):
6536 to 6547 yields 6541.74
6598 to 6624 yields 6602.27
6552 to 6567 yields 6559.84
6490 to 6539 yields 6520.68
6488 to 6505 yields 6502.69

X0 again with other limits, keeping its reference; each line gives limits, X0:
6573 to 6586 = 6573.44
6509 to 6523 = 6517.68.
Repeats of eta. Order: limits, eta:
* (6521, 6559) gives 6541.74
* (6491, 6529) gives 6520.68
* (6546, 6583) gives 6567.39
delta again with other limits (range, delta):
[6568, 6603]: 16.0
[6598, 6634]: 16.6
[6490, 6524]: 15.2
